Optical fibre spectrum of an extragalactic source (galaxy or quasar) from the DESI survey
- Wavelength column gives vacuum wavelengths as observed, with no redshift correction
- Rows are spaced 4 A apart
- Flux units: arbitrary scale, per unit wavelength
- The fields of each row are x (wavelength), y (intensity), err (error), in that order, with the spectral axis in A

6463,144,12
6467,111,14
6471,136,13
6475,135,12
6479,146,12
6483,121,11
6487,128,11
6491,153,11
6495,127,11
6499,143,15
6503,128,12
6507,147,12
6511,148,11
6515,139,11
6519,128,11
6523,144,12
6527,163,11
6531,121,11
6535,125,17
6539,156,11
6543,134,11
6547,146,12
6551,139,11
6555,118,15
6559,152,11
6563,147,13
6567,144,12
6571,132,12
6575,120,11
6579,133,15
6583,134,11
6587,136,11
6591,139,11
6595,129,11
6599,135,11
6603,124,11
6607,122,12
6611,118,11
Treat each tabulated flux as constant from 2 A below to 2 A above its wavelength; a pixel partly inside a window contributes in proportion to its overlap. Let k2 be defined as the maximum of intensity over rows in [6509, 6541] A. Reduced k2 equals 163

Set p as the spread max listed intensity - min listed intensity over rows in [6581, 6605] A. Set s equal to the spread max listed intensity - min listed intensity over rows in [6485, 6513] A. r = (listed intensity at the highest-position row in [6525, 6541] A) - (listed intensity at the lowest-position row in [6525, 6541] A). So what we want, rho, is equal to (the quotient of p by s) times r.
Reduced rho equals -4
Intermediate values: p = 15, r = -7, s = 26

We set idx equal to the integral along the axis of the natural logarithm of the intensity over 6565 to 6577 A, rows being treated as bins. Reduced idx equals 58.6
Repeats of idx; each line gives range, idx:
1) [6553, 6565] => 59.1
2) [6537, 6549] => 59.7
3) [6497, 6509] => 59.2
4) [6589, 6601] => 58.8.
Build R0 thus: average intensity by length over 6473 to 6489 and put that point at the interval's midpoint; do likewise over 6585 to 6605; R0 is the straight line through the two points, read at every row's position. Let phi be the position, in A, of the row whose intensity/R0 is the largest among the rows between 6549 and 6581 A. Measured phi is 6559 A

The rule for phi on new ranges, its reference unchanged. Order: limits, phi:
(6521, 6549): 6527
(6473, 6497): 6491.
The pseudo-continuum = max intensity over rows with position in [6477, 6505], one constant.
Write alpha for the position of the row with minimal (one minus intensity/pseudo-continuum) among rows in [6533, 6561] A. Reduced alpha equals 6539 A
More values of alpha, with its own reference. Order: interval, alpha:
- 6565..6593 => 6567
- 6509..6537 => 6527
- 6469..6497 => 6491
